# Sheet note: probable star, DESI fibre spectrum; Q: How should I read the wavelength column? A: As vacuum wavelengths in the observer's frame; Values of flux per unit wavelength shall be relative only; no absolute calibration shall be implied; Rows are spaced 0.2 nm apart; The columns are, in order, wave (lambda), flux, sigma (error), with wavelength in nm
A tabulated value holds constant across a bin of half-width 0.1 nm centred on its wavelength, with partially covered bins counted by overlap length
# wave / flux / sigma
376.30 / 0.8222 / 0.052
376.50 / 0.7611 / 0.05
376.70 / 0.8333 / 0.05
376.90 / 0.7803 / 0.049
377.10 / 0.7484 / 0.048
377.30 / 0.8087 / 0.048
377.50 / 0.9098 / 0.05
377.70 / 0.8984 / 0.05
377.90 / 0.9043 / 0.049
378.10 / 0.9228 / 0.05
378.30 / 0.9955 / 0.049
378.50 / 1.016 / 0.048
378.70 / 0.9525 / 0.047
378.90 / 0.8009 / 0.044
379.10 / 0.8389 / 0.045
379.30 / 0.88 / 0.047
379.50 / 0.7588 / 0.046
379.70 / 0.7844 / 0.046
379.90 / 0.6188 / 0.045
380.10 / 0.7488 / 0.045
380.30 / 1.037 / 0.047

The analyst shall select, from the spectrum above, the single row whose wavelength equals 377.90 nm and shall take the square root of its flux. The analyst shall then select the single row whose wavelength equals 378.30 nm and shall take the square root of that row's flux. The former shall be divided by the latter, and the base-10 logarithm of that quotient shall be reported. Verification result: -0.021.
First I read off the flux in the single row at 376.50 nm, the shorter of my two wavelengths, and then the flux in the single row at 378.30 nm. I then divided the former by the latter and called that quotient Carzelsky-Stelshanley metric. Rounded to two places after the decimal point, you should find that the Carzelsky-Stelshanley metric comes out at 0.76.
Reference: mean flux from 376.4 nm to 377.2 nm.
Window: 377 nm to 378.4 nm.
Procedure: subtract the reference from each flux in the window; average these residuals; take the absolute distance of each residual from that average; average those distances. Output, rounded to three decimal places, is 0.060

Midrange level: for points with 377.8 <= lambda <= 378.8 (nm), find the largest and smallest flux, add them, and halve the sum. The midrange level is 0.96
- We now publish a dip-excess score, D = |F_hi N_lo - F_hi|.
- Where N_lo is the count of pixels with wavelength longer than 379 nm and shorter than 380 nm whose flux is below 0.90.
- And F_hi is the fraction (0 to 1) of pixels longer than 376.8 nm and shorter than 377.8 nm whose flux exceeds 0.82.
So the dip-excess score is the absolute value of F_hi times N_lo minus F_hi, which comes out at 1.6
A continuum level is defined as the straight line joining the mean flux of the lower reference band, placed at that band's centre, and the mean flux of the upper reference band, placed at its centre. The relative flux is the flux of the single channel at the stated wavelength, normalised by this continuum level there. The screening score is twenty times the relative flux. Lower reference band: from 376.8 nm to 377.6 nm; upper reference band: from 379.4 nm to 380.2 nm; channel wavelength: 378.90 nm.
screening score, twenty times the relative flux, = 21.2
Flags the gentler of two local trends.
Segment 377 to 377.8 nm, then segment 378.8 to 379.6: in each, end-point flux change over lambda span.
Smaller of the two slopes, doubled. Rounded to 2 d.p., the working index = -0.14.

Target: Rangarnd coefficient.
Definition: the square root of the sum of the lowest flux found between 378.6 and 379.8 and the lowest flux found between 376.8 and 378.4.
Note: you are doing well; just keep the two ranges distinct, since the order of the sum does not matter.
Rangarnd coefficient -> 1.228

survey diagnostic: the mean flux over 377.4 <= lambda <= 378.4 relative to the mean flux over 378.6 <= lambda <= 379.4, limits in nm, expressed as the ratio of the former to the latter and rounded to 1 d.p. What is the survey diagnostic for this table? 1.1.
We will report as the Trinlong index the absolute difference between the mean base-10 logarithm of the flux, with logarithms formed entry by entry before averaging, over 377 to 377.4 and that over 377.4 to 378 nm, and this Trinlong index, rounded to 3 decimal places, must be 0.065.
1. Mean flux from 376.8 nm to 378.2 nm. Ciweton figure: 0.85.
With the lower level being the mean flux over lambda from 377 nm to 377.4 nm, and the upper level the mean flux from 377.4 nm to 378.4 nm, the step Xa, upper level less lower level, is 0.15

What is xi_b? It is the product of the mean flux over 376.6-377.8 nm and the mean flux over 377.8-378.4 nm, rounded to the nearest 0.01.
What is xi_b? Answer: 0.78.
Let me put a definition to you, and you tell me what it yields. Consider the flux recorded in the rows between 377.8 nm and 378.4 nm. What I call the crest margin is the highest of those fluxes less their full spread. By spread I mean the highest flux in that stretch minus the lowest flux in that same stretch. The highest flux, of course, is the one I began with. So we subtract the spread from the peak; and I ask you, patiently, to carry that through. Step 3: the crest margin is 0.904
